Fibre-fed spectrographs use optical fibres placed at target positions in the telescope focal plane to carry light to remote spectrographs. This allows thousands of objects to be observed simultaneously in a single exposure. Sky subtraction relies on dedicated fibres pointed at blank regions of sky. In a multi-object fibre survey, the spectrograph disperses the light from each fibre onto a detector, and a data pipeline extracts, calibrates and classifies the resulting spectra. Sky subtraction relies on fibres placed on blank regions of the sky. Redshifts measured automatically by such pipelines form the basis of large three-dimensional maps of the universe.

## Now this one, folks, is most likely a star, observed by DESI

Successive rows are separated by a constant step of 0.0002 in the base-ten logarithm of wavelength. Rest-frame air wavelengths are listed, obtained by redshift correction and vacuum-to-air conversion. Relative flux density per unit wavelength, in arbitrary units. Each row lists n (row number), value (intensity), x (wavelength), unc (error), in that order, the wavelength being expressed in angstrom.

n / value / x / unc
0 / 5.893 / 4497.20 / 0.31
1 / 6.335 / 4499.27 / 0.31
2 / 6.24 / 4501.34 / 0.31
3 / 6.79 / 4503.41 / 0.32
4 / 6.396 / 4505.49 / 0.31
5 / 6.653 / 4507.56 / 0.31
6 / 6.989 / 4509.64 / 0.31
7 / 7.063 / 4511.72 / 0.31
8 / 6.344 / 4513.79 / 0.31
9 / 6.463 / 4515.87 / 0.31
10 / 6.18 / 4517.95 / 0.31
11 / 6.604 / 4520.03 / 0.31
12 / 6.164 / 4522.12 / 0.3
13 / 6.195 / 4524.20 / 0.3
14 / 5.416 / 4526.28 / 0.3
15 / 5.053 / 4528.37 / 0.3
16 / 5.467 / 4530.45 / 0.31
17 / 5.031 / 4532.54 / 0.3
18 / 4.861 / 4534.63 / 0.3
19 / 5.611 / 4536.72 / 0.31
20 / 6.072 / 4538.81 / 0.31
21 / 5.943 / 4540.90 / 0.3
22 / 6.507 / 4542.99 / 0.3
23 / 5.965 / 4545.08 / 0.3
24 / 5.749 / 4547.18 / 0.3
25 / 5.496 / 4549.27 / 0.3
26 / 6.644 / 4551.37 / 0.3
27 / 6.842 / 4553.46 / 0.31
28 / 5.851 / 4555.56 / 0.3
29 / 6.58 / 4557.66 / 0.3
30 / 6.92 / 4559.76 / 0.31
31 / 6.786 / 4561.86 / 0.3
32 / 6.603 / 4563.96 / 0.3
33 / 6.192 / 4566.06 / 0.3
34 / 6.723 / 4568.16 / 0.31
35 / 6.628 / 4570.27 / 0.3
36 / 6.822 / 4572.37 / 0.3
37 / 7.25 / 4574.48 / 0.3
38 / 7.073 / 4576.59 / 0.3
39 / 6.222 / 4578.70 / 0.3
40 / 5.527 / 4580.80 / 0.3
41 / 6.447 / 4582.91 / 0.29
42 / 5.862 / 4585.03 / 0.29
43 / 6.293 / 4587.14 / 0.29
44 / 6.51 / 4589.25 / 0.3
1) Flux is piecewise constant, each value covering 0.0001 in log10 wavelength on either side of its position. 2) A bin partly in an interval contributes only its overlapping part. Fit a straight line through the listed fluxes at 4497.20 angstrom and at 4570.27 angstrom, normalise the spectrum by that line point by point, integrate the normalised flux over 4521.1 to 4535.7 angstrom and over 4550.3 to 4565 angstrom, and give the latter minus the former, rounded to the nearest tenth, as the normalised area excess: 2.1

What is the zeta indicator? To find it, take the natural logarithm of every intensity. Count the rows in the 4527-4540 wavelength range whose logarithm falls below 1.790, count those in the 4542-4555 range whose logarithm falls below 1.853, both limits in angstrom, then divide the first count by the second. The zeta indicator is 1.7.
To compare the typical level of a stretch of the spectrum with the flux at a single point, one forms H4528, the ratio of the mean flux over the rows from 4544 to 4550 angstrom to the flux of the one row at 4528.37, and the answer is 1.1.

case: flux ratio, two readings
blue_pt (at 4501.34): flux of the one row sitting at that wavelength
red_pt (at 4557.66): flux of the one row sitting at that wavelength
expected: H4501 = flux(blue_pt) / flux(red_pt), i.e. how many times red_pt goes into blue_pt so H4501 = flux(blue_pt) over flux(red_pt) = 0.948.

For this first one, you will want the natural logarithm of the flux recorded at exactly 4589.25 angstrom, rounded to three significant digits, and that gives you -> 1.87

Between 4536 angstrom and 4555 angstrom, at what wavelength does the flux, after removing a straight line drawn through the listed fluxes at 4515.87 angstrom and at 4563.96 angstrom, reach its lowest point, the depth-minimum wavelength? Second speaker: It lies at 4549.27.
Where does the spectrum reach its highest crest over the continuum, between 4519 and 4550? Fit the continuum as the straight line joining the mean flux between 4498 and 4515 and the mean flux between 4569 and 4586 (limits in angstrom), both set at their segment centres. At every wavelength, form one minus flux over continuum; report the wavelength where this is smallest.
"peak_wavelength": 4520.03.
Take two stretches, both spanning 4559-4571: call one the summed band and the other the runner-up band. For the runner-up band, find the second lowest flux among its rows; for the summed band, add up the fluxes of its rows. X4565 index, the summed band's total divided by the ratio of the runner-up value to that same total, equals 241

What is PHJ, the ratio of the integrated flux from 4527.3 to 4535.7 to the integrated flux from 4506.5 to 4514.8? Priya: 0.76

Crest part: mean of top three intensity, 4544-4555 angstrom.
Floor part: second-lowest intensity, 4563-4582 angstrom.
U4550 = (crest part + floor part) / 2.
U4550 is 6.34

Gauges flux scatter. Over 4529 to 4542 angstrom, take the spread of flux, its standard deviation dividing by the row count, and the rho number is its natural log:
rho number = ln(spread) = -0.82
